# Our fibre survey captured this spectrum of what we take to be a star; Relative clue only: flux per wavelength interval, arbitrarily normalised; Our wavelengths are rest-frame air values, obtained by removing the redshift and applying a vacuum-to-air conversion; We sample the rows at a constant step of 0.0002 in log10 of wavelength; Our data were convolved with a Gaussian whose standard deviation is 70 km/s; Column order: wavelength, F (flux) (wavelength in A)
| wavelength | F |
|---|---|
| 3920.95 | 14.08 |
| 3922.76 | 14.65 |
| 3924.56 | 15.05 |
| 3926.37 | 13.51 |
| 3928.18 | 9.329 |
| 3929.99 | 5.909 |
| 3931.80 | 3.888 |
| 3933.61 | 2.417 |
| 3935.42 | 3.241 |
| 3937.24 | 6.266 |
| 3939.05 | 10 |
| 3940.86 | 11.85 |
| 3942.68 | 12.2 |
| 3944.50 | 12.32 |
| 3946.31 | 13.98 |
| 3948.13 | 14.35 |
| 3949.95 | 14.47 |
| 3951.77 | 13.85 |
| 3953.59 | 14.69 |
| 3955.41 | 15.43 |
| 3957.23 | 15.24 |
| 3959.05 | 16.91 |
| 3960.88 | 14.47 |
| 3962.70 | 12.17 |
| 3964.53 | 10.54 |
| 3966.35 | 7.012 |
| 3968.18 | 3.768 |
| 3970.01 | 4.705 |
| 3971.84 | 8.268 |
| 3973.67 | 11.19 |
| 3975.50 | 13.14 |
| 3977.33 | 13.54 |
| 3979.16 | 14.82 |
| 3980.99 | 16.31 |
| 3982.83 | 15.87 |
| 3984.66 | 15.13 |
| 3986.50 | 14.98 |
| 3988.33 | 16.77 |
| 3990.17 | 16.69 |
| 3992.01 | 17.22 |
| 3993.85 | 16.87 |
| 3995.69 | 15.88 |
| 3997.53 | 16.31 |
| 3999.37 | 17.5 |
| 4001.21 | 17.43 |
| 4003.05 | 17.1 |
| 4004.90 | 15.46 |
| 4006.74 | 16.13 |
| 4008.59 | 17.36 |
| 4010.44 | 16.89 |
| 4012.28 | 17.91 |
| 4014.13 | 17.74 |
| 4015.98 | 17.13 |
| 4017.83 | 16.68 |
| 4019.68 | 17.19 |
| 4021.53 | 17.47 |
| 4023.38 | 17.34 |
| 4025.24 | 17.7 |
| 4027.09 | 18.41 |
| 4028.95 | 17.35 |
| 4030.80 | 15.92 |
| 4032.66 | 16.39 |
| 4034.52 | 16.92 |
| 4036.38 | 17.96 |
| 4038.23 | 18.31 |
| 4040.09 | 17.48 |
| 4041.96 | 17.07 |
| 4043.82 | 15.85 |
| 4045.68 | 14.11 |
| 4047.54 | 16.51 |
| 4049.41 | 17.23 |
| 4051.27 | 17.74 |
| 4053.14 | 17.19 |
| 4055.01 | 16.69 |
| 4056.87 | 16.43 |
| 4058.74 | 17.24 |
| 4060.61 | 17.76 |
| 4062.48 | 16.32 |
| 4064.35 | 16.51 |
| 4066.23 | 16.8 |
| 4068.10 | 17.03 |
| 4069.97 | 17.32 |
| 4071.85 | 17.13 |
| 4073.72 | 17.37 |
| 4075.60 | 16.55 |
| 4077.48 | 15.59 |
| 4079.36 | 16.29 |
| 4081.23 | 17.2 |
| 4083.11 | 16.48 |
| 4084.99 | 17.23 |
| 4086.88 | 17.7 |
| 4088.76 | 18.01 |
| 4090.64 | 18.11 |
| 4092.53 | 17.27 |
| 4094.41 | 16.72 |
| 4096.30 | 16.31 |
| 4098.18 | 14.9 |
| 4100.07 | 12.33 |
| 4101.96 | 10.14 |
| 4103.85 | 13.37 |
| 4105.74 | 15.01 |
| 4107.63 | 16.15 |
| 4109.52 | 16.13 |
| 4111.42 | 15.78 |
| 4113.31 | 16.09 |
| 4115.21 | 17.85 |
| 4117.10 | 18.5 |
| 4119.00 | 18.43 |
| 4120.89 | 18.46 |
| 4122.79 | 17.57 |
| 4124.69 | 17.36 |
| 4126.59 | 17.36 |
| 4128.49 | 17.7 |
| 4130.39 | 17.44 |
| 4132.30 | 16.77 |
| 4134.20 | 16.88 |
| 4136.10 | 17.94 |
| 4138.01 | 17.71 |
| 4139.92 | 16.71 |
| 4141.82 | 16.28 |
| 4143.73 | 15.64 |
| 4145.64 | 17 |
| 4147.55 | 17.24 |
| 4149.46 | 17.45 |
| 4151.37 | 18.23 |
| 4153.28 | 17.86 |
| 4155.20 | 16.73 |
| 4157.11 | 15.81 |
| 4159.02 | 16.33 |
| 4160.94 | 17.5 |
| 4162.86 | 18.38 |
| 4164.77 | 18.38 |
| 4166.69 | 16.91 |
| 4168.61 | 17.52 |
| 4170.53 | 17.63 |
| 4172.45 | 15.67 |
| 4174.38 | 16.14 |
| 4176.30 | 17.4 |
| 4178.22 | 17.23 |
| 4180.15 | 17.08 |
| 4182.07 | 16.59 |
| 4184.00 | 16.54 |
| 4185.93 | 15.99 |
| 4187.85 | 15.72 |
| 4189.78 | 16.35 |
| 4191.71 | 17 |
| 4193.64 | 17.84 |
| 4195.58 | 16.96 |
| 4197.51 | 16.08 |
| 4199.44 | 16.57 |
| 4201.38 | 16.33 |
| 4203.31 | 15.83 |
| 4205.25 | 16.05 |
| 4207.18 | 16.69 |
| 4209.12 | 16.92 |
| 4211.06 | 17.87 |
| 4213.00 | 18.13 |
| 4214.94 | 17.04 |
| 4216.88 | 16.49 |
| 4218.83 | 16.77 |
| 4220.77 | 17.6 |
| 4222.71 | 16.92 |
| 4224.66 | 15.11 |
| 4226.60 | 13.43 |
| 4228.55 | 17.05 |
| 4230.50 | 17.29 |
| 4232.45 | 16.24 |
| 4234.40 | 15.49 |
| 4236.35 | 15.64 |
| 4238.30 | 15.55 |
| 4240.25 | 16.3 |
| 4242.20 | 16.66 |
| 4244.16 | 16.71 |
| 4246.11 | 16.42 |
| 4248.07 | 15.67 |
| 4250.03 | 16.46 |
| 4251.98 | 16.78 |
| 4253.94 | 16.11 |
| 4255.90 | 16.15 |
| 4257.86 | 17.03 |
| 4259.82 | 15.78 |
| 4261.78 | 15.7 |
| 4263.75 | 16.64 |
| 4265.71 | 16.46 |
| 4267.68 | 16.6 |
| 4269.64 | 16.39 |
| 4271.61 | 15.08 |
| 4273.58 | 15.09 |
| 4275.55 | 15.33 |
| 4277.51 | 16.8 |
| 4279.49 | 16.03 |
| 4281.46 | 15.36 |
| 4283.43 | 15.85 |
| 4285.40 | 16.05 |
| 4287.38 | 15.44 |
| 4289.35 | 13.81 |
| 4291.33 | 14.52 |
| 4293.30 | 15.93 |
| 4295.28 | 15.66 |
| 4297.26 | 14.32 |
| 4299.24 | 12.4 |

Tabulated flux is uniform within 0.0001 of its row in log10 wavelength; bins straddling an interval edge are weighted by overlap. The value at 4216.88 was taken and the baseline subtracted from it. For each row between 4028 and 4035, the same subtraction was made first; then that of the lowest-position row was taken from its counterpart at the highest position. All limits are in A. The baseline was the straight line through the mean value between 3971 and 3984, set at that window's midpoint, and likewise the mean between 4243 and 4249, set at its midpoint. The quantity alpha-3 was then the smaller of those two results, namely -0.5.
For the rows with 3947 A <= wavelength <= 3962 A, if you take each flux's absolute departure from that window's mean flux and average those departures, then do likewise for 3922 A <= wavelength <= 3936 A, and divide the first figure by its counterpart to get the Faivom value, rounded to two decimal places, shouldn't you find 0.15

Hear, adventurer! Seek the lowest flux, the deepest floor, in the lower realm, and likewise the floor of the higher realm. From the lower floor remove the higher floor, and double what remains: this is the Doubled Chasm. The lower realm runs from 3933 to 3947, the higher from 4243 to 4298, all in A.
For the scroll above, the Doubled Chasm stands -23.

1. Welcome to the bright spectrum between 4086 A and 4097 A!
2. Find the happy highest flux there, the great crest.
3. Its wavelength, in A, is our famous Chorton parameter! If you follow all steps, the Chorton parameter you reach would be 4090.64 A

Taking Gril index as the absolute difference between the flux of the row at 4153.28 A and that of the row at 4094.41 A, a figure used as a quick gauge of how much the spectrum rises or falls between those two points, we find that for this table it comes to 1.1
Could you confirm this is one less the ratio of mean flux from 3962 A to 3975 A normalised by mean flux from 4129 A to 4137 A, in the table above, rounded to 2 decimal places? 0.52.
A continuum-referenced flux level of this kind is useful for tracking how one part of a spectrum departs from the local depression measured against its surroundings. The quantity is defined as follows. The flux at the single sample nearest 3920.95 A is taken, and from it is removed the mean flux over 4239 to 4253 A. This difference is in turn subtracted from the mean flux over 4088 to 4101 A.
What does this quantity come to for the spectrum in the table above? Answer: 18.6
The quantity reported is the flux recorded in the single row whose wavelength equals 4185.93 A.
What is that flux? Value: 15.99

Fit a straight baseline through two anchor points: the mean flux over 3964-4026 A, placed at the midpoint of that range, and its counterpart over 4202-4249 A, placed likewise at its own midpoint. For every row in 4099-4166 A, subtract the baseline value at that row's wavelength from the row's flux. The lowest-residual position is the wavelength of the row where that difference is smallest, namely 4101.96 A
